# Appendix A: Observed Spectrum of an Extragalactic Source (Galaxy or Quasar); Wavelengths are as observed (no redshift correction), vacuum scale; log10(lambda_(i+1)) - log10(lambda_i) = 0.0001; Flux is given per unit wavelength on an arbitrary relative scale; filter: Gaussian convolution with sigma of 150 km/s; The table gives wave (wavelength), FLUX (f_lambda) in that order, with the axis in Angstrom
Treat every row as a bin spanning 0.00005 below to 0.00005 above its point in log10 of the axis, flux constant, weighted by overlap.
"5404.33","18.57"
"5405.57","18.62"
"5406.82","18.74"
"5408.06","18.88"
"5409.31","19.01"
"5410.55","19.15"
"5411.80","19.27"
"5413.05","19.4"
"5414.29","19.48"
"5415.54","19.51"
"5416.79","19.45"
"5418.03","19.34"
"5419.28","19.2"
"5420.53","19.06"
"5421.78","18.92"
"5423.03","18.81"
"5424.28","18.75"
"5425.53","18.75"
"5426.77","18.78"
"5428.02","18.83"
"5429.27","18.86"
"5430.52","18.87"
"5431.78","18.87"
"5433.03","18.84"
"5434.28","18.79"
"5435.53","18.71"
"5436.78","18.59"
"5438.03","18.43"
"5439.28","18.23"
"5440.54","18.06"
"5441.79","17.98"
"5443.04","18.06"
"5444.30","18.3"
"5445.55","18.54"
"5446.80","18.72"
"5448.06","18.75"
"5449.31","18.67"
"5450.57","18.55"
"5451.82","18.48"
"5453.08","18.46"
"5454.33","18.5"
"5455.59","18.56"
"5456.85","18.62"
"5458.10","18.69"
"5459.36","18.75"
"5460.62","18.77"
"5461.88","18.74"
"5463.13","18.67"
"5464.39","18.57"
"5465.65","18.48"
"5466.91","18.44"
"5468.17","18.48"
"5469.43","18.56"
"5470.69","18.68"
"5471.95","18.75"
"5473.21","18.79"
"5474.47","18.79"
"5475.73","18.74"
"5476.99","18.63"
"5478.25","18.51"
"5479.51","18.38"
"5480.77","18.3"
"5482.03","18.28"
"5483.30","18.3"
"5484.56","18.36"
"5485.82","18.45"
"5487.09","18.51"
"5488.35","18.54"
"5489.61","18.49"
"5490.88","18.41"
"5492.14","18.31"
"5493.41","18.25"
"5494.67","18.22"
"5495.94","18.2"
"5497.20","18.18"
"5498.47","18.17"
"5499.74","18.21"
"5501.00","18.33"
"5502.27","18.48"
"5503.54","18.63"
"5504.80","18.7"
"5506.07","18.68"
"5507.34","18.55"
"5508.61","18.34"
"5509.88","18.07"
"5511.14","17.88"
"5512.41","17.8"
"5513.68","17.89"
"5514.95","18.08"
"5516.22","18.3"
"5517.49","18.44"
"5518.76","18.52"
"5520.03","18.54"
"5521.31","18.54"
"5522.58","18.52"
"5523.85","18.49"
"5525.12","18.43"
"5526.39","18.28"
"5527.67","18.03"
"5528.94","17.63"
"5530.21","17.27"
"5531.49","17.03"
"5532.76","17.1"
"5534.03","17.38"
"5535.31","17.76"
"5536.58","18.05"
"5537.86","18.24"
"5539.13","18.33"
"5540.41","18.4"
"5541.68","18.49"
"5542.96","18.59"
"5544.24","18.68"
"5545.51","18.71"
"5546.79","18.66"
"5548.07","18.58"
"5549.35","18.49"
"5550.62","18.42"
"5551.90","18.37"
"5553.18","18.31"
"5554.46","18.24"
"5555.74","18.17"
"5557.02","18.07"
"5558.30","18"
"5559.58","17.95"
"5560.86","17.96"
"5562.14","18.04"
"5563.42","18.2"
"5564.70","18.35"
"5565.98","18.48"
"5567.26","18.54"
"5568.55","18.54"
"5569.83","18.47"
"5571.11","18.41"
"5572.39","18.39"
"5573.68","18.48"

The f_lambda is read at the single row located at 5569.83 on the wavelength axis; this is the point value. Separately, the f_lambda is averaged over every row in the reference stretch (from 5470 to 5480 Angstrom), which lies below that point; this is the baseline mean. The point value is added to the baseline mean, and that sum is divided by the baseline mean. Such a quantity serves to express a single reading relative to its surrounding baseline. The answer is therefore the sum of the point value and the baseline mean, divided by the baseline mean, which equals 1.99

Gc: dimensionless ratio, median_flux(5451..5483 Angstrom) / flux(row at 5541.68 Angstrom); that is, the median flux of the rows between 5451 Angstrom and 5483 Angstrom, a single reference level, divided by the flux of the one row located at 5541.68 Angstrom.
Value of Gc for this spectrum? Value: 1.00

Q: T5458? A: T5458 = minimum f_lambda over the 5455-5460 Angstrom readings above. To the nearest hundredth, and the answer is 18.56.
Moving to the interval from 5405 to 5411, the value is 18.62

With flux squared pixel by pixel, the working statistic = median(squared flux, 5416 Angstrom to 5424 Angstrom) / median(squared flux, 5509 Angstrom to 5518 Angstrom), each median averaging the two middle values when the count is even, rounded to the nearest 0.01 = 1.12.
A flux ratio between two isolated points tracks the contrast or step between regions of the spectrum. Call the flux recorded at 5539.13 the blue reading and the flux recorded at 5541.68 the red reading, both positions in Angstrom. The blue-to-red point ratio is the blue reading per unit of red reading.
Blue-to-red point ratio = 0.99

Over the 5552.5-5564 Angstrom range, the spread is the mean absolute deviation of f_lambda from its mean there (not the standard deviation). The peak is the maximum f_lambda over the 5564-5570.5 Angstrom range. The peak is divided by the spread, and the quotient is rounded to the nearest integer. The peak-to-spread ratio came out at 166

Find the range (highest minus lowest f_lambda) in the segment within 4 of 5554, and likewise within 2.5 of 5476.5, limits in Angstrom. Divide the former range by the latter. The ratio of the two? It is 1.25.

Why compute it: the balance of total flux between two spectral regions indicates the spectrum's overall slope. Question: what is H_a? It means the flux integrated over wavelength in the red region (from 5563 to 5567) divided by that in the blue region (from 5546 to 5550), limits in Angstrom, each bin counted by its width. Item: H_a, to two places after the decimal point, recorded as 0.99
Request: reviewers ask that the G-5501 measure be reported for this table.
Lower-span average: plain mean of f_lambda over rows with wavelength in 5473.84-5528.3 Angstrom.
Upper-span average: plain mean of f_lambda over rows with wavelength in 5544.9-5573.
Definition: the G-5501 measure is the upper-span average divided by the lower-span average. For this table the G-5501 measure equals 1.00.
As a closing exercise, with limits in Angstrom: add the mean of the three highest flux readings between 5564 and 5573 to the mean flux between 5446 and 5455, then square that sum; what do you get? 1377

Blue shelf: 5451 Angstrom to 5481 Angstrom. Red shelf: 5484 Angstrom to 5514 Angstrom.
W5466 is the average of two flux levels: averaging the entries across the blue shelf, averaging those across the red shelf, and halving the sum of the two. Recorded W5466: 18.5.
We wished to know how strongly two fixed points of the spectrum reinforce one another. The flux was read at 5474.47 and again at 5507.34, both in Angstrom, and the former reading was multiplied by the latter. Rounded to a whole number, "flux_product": 349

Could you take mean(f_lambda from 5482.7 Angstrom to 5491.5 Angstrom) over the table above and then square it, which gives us 340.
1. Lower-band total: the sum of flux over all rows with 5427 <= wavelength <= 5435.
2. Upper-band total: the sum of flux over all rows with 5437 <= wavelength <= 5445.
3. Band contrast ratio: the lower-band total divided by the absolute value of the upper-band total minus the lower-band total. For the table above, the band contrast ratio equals 28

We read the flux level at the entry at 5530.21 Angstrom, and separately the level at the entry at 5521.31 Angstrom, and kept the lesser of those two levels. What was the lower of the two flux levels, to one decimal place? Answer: 17.3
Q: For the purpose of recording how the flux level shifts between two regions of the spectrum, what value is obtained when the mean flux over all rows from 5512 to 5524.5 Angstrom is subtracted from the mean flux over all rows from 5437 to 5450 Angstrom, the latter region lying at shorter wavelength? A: 0.1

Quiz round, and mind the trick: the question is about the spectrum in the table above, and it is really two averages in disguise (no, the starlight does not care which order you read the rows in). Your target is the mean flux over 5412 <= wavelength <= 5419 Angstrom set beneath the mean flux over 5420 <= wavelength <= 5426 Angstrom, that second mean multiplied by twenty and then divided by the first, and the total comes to 19.4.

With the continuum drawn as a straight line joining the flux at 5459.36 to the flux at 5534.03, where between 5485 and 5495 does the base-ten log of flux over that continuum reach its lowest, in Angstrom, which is 5494.67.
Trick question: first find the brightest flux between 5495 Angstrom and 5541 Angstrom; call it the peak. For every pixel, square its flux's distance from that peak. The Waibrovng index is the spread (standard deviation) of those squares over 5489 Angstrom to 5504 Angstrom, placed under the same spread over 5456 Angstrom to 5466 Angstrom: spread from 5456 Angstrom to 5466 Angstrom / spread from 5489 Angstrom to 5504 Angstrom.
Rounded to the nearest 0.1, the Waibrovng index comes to 0.2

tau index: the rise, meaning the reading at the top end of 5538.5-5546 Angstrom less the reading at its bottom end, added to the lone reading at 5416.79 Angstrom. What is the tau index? 19.8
